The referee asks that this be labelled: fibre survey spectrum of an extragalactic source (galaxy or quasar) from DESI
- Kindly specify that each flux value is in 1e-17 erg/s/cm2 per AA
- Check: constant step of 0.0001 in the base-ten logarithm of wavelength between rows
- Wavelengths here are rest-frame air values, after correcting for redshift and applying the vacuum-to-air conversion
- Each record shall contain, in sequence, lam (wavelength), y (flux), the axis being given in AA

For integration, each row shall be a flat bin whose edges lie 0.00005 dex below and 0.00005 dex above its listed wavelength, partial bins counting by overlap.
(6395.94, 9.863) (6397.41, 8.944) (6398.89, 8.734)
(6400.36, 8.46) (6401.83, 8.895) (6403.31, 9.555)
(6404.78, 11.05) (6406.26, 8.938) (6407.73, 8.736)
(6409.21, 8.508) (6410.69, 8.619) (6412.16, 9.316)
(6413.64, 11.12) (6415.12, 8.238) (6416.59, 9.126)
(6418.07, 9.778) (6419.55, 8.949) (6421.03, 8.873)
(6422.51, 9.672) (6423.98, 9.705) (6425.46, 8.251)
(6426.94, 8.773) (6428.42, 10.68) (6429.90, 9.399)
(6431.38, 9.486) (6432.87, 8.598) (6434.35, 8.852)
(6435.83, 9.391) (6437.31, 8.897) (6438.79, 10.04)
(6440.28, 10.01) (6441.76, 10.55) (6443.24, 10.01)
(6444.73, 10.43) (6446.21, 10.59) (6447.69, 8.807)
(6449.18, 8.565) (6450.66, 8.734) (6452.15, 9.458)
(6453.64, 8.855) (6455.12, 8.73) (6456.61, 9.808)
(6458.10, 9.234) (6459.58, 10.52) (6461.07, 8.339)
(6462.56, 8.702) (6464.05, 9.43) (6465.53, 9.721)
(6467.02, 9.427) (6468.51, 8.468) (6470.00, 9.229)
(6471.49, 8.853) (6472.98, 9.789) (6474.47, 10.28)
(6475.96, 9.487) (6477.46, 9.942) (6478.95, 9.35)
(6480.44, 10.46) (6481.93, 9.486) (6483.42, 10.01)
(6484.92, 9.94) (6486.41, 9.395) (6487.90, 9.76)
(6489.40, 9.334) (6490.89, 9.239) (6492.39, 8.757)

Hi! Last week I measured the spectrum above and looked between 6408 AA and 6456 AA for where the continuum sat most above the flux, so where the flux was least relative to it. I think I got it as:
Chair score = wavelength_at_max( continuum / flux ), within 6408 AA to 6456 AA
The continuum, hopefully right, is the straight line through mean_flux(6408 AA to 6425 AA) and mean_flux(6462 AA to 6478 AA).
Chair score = 6425.46 AA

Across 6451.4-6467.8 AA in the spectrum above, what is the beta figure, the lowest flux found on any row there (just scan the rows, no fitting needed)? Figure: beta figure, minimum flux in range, 8.339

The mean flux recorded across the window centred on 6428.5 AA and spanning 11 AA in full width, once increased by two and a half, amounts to 11.8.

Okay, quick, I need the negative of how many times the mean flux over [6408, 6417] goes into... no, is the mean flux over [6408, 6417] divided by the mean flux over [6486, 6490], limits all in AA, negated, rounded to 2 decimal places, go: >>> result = -0.96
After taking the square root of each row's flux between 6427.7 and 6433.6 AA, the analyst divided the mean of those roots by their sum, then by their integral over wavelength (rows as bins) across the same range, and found 0.0137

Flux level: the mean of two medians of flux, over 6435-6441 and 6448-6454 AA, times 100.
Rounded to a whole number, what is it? 925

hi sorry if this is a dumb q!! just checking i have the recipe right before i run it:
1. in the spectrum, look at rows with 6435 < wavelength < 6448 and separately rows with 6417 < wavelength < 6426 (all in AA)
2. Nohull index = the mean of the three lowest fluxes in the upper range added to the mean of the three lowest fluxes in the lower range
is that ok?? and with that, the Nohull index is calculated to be 17.7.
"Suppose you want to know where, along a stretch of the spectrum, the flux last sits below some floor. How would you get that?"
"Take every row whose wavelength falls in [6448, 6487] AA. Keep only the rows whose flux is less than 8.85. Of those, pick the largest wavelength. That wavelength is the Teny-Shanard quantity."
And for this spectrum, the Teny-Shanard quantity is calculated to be 6468.51 AA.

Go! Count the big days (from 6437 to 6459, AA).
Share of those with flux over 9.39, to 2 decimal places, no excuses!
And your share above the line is 0.53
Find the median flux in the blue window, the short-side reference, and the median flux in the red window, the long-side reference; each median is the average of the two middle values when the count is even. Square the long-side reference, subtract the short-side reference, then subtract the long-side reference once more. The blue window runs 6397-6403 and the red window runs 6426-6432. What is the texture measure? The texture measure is 71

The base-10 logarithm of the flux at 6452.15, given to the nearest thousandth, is 0.976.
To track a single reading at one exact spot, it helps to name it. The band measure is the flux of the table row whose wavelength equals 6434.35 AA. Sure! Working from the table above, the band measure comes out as 8.852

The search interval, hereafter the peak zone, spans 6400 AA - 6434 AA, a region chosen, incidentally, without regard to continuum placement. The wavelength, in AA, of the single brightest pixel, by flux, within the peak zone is 6413.64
